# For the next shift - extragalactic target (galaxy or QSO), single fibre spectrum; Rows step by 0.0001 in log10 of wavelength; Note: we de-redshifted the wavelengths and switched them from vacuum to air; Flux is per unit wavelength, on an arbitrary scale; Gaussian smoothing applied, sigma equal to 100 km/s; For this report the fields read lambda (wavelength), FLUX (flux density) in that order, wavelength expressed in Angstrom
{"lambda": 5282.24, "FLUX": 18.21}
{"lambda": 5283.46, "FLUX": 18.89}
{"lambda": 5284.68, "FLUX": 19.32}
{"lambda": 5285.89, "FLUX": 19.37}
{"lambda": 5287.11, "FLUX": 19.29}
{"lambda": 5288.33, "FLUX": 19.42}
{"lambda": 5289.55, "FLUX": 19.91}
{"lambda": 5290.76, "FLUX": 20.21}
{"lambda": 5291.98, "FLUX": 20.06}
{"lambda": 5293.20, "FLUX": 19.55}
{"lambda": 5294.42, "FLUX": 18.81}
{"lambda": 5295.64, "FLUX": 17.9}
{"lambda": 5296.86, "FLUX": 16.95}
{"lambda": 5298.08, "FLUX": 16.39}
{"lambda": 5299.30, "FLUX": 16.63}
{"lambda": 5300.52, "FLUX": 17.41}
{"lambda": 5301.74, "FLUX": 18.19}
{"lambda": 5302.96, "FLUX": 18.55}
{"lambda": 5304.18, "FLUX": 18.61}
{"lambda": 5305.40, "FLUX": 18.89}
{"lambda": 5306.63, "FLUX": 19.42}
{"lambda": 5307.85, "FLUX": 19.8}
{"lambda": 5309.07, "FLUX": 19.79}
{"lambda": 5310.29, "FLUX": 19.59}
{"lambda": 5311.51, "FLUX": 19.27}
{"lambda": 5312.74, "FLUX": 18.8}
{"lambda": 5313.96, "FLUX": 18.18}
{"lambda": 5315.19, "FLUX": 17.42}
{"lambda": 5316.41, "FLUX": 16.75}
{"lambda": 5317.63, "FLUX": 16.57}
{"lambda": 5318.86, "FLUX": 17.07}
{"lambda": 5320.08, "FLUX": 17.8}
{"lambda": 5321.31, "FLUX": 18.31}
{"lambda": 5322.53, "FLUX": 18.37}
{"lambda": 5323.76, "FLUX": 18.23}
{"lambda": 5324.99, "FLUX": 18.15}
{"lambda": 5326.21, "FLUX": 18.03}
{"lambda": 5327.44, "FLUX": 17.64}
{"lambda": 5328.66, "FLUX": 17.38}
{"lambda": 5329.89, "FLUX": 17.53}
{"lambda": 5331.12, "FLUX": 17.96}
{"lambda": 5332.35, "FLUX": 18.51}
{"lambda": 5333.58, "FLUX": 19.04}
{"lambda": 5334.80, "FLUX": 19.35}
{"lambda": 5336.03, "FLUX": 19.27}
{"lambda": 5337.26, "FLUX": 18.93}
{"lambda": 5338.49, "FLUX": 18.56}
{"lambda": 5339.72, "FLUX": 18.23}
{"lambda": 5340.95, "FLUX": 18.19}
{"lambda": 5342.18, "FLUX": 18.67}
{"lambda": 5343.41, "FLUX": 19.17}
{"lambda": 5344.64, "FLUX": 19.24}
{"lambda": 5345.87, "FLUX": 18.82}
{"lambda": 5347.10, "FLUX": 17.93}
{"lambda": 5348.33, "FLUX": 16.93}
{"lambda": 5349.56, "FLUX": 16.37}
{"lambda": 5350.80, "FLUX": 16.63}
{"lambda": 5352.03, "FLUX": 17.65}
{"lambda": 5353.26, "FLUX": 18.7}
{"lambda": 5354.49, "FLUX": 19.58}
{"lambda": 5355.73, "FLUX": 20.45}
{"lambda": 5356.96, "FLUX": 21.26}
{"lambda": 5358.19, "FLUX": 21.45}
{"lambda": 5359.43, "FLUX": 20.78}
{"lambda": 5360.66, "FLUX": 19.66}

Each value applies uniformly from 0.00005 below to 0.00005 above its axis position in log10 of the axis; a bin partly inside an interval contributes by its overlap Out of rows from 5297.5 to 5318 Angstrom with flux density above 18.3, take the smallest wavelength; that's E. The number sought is 5302.96 Angstrom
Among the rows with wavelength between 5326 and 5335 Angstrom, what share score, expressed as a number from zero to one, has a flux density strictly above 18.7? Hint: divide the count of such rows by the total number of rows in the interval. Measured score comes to 0.25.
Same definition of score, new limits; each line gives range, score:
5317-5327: 0.00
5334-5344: 0.50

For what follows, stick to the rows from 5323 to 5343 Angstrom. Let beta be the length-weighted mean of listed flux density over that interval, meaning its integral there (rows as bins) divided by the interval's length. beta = 18.4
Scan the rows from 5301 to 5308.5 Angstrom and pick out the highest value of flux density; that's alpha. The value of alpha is 19.8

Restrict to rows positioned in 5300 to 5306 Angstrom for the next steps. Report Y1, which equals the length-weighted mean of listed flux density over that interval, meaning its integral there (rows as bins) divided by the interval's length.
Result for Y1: 18.4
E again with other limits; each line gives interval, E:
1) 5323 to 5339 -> 5332.35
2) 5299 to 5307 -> 5302.96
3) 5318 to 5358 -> 5321.31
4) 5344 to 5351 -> 5344.64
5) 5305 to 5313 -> 5305.40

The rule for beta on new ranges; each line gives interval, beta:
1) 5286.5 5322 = 18.5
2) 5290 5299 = 18.5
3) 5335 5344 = 18.7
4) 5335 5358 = 18.7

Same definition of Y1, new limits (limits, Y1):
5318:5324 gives 17.9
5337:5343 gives 18.5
